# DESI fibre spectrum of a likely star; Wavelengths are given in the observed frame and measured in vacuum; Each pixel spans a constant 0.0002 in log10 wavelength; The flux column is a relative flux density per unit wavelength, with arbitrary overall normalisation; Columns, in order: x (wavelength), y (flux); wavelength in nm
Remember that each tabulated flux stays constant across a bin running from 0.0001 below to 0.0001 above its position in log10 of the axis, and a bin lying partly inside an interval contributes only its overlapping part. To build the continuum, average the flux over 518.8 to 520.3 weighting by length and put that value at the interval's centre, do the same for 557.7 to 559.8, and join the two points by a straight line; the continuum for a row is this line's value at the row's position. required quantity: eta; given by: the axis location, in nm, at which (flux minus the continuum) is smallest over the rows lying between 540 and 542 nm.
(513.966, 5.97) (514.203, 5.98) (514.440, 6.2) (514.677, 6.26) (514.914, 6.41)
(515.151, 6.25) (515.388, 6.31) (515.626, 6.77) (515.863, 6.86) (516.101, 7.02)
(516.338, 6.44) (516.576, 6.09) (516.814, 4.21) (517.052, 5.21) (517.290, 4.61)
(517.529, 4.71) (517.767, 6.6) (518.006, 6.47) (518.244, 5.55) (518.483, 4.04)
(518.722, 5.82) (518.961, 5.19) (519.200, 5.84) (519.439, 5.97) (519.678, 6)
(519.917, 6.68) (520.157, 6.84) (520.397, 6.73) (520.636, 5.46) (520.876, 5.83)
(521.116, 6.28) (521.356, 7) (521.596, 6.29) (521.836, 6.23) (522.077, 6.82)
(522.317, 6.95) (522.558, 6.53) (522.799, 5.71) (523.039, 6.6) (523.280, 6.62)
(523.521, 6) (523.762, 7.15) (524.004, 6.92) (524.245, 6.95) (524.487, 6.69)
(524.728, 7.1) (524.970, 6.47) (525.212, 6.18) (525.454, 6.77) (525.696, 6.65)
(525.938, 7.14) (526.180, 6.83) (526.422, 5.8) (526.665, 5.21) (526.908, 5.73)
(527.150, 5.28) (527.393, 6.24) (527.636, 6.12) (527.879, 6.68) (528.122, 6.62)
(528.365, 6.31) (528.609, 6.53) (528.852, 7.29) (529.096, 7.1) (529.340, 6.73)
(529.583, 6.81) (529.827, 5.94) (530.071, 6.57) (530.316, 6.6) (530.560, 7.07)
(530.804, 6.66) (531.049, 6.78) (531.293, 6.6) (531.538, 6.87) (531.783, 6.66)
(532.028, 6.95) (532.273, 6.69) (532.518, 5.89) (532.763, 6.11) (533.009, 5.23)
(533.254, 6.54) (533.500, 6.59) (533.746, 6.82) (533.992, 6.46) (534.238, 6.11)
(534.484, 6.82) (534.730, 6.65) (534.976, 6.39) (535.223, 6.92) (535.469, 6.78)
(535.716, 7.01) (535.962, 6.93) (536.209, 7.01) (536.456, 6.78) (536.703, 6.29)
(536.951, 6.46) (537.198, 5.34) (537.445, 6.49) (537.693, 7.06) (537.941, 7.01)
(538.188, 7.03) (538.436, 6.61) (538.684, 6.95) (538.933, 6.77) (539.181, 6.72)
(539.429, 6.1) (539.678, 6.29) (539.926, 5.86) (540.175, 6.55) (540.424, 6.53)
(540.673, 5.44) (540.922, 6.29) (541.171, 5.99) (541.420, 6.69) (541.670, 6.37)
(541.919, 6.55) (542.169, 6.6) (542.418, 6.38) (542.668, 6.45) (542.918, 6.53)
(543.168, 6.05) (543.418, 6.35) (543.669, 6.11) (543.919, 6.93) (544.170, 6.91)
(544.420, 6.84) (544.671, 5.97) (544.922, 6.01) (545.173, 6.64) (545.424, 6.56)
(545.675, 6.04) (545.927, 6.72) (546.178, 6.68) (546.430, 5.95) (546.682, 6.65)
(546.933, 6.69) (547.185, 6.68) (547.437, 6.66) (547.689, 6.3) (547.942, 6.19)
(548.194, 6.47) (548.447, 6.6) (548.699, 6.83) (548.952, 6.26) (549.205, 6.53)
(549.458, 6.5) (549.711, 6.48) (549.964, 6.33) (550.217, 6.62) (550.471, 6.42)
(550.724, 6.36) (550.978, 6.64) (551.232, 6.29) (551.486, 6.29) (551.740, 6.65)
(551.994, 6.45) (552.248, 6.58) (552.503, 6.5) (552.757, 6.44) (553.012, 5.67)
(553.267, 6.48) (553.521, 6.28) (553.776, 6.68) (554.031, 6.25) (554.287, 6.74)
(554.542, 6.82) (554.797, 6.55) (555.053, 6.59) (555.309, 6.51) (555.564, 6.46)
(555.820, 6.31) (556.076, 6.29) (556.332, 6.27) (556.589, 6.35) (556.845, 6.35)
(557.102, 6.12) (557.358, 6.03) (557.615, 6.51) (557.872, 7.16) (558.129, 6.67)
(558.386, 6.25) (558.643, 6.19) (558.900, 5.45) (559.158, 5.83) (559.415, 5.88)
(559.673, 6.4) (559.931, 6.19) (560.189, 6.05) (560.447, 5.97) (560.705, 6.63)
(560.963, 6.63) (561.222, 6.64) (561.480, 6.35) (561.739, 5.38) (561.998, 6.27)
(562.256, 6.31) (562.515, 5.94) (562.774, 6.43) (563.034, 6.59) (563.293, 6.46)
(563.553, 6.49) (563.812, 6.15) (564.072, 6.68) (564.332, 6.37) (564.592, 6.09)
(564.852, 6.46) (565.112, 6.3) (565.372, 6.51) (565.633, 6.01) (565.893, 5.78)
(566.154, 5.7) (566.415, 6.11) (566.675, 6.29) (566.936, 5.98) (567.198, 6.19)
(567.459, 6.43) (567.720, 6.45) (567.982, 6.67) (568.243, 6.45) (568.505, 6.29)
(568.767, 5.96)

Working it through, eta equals 540.673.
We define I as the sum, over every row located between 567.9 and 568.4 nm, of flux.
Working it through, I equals 13.1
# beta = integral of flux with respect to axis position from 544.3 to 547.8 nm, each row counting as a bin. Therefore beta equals 22.60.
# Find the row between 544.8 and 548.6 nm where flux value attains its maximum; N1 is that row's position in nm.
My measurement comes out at 545.927 nm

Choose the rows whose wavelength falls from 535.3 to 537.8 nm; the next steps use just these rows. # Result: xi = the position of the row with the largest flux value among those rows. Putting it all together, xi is 537.693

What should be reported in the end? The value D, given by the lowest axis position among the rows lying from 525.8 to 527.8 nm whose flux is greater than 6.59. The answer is 525.938 nm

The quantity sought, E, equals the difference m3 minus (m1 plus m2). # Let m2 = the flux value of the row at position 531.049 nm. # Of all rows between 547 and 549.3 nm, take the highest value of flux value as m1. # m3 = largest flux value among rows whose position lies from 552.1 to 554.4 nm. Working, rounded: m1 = 6.83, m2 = 6.78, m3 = 6.74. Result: -6.87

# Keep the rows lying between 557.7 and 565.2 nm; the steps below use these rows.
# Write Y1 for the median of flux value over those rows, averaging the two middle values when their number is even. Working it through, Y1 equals 6.31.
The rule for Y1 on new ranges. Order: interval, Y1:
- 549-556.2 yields 6.48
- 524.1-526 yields 6.73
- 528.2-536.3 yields 6.66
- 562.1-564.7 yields 6.40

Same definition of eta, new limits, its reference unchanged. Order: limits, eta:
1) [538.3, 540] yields 539.926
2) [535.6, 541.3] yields 537.198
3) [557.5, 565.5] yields 561.739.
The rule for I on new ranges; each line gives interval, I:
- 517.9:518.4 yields 12.0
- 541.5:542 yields 12.9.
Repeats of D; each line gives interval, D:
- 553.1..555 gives 553.776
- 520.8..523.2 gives 521.356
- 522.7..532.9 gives 523.039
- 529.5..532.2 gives 529.583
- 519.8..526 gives 519.917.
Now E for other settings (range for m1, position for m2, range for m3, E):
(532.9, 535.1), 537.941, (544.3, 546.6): -6.99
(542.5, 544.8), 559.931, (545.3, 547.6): -6.40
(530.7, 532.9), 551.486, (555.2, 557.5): -6.73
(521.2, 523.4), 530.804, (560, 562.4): -7.02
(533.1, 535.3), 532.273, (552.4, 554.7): -6.79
